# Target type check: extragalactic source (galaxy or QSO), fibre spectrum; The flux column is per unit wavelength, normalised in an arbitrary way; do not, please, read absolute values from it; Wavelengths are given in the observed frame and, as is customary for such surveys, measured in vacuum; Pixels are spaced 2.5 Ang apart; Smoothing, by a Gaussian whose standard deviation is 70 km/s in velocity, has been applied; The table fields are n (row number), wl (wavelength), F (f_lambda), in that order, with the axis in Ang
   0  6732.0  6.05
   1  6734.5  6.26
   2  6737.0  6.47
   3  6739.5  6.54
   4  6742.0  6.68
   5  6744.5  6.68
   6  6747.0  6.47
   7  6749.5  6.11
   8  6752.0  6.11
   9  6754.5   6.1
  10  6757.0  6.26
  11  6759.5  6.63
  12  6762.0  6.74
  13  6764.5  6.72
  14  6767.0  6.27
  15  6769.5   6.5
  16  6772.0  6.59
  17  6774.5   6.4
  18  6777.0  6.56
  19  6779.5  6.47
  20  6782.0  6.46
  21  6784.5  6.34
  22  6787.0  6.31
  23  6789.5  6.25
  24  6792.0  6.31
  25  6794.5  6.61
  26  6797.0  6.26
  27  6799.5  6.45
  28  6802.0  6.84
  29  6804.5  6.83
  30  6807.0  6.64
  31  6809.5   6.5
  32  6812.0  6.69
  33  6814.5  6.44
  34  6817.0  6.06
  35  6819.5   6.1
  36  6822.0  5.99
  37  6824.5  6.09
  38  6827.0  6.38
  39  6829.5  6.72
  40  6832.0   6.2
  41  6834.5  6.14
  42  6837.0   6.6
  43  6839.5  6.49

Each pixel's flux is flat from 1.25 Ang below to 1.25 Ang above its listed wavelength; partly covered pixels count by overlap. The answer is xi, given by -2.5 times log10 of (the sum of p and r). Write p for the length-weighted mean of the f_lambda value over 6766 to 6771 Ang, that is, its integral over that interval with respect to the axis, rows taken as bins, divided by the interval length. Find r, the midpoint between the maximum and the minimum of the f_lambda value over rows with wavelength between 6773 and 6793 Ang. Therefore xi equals -2.77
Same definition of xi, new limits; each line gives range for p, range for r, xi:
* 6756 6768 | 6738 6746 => -2.80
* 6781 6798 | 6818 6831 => -2.76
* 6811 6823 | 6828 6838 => -2.76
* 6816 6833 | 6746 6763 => -2.75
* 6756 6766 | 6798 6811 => -2.80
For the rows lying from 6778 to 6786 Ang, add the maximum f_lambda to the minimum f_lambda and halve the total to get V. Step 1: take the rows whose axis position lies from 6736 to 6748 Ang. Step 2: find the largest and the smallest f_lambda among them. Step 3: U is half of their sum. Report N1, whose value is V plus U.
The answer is 13.0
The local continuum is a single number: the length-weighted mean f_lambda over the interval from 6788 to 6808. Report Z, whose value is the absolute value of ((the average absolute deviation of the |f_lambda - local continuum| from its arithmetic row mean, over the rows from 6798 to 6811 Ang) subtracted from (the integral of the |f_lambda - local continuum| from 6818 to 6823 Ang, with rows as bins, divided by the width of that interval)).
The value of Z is 0.35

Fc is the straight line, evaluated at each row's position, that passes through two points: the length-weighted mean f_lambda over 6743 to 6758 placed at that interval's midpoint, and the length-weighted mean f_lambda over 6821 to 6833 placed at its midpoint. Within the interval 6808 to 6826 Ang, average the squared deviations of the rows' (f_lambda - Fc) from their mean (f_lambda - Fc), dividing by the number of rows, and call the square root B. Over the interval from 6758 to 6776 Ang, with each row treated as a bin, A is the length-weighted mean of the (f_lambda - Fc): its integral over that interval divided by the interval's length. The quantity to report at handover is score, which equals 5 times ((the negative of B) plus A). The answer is 0.0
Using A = 0.25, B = 0.25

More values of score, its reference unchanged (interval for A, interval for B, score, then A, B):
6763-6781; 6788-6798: 0.3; 0.21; 0.15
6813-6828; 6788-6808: -1.6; -0.10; 0.23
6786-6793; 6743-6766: -1.3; 0.00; 0.26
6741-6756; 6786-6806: -0.9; 0.06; 0.23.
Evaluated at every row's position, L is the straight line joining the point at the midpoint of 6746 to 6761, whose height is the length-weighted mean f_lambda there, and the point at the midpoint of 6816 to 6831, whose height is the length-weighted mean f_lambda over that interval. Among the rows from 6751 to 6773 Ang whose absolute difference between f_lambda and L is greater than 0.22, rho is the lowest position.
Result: 6759.5 Ang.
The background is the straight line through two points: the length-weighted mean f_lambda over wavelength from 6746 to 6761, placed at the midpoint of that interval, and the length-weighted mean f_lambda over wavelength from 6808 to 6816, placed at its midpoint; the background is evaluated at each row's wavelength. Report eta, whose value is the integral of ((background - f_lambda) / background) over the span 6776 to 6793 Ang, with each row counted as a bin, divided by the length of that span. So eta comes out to 0.005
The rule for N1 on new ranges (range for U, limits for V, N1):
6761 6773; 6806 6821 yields 12.9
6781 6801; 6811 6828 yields 12.8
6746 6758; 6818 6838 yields 12.6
